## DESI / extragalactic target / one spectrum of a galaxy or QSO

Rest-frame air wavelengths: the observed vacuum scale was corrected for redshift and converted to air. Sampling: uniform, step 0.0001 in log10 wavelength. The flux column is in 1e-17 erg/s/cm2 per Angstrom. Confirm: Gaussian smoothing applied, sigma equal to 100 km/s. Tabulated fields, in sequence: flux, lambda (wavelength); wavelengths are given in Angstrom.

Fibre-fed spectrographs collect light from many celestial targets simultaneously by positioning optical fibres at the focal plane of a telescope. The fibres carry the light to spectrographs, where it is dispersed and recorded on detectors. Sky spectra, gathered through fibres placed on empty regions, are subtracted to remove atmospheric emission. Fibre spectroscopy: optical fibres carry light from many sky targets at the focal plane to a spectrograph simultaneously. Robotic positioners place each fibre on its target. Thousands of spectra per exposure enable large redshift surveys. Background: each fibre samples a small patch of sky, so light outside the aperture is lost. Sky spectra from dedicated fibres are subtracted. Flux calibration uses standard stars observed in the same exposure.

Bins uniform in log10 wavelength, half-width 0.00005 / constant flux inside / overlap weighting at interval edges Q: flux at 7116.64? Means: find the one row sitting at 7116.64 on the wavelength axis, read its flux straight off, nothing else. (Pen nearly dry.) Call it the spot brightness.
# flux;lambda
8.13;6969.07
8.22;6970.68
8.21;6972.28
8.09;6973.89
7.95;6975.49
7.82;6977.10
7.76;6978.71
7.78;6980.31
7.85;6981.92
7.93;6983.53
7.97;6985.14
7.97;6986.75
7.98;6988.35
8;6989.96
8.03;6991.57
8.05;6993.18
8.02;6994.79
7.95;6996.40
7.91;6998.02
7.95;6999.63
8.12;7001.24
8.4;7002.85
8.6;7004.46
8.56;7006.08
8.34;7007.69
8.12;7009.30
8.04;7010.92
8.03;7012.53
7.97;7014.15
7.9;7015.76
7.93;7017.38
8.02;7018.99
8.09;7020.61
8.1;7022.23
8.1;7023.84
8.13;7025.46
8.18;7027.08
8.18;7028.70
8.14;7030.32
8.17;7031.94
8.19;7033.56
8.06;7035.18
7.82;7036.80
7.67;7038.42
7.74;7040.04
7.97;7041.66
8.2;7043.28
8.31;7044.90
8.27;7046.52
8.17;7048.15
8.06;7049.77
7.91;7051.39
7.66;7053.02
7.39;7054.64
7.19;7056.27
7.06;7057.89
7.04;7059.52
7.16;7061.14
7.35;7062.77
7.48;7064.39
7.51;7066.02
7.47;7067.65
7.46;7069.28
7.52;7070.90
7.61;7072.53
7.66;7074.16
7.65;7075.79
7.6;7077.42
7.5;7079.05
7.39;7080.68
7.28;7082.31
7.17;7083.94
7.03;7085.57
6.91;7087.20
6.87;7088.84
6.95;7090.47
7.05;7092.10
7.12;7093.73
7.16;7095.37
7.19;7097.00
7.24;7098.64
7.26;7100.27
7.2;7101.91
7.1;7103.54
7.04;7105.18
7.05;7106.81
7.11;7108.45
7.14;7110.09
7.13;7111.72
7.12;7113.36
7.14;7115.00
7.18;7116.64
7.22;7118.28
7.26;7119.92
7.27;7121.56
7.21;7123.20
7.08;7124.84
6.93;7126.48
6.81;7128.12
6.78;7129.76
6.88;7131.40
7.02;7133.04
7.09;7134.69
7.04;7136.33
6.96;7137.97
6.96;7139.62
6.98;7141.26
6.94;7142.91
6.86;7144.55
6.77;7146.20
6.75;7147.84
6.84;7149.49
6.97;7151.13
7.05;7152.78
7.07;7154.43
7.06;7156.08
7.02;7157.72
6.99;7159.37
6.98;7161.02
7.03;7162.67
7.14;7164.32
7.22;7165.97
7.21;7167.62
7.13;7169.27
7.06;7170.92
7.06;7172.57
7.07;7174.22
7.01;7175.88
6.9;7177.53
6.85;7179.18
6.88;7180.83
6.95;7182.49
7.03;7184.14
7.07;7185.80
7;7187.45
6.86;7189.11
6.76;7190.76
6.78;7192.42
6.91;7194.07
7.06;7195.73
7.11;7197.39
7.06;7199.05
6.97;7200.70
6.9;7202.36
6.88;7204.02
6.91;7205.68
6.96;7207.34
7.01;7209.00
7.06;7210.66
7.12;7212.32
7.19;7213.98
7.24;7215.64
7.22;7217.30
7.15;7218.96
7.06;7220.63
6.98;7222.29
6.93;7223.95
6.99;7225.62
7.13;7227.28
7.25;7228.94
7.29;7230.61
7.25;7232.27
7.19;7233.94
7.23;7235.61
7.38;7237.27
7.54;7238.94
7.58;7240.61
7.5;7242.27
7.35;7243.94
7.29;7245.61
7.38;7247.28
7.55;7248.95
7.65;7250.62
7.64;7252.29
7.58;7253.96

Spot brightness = 7.18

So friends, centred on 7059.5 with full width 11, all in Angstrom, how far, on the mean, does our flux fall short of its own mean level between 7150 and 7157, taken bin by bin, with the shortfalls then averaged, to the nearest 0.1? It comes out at -0.2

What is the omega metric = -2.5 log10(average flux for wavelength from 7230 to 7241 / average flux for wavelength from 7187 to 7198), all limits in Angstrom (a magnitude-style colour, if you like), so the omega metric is -0.065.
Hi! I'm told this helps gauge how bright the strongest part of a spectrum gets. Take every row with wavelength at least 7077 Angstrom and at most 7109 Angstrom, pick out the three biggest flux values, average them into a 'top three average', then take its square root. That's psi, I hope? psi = 2.74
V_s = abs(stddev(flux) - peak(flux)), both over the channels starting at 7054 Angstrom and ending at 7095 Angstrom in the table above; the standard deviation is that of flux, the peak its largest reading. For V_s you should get 7.4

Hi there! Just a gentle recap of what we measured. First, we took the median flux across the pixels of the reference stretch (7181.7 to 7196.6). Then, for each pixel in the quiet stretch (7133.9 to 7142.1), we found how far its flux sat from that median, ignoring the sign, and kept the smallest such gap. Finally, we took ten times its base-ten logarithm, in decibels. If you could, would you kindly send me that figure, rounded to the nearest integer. -20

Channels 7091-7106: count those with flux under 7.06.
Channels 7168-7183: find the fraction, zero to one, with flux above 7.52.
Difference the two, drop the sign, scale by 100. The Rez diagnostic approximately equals 200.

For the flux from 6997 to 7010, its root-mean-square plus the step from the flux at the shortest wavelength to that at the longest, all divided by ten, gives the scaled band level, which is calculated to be 0.85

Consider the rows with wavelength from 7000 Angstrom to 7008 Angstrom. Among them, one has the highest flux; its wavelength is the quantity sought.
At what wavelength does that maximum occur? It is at 7004.46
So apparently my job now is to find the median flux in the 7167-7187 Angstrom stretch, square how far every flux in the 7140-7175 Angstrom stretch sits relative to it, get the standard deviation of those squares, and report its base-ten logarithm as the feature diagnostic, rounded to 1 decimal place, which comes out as -1.6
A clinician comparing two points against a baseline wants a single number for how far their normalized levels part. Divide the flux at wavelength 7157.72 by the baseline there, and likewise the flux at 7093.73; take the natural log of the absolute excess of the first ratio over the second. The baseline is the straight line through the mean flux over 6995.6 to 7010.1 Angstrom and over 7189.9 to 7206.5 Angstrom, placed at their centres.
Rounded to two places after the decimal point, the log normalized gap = -3.20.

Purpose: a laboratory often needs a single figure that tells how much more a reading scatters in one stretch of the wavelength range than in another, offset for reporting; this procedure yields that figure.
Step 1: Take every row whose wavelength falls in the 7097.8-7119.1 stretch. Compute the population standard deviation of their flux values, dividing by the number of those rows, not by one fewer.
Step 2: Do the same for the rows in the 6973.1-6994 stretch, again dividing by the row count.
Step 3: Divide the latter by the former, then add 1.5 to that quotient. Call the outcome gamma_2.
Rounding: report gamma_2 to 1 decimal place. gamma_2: 3.0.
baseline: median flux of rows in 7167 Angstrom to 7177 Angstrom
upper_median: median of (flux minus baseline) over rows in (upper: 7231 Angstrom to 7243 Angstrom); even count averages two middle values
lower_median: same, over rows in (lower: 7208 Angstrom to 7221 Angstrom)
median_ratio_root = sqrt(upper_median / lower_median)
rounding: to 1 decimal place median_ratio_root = 2.1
